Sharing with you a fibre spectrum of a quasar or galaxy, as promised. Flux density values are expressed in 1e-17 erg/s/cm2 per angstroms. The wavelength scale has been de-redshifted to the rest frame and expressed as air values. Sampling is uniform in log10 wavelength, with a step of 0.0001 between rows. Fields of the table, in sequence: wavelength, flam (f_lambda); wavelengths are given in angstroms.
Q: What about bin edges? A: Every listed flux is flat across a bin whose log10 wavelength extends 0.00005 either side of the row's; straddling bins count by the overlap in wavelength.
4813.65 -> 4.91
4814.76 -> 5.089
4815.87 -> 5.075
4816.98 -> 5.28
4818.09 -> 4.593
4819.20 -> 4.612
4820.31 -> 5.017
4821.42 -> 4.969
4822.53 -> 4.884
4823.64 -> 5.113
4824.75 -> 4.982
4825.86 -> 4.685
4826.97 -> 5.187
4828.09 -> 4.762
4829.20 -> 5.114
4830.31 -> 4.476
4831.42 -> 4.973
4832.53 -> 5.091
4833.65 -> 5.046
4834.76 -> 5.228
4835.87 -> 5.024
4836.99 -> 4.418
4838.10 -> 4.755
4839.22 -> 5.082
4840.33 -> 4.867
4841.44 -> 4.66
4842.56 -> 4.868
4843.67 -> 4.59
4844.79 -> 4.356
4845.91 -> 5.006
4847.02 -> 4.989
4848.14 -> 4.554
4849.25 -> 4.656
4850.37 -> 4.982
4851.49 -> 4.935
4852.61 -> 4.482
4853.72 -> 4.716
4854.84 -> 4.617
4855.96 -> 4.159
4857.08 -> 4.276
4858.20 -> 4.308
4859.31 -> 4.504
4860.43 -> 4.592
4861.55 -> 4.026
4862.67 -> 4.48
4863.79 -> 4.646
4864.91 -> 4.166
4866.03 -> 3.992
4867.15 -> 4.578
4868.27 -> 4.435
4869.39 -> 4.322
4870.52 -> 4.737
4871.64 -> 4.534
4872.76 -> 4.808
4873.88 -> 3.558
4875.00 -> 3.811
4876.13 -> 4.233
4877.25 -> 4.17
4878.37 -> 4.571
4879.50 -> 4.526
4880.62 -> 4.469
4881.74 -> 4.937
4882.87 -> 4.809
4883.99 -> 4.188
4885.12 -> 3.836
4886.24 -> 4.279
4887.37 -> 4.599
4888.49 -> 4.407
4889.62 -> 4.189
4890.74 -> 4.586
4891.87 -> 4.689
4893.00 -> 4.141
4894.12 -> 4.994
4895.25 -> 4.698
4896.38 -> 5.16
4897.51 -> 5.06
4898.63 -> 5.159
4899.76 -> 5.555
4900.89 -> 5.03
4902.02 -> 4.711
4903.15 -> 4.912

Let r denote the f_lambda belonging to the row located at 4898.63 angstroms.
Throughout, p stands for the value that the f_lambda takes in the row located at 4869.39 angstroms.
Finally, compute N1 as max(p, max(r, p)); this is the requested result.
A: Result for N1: 5.16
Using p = 4.322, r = 5.159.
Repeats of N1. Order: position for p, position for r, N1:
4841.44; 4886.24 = 4.66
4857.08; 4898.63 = 5.16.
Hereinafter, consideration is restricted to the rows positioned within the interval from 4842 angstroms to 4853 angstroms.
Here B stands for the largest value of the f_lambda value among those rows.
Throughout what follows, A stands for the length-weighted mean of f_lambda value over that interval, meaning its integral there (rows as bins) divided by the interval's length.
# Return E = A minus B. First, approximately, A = 4.7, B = 5.006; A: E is -0.3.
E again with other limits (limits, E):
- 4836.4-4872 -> -0.5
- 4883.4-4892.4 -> -0.3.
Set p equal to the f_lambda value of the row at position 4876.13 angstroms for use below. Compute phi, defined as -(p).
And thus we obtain -4.23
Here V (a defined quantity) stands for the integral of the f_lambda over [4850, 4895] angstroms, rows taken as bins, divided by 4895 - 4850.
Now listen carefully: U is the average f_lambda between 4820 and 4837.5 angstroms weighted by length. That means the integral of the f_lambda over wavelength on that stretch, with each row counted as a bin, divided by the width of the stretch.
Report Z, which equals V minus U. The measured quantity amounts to -0.50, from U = 4.94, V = 4.43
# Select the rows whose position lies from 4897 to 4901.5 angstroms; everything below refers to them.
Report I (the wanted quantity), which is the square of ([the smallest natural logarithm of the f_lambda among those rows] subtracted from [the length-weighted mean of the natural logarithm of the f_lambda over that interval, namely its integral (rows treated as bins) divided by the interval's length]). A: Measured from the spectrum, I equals 0.001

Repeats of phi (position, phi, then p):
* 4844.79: -4.36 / 4.356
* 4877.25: -4.17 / 4.17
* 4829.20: -5.11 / 5.114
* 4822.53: -4.88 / 4.884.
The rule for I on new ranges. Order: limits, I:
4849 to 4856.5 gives 0.012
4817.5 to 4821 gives 0.001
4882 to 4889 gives 0.017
